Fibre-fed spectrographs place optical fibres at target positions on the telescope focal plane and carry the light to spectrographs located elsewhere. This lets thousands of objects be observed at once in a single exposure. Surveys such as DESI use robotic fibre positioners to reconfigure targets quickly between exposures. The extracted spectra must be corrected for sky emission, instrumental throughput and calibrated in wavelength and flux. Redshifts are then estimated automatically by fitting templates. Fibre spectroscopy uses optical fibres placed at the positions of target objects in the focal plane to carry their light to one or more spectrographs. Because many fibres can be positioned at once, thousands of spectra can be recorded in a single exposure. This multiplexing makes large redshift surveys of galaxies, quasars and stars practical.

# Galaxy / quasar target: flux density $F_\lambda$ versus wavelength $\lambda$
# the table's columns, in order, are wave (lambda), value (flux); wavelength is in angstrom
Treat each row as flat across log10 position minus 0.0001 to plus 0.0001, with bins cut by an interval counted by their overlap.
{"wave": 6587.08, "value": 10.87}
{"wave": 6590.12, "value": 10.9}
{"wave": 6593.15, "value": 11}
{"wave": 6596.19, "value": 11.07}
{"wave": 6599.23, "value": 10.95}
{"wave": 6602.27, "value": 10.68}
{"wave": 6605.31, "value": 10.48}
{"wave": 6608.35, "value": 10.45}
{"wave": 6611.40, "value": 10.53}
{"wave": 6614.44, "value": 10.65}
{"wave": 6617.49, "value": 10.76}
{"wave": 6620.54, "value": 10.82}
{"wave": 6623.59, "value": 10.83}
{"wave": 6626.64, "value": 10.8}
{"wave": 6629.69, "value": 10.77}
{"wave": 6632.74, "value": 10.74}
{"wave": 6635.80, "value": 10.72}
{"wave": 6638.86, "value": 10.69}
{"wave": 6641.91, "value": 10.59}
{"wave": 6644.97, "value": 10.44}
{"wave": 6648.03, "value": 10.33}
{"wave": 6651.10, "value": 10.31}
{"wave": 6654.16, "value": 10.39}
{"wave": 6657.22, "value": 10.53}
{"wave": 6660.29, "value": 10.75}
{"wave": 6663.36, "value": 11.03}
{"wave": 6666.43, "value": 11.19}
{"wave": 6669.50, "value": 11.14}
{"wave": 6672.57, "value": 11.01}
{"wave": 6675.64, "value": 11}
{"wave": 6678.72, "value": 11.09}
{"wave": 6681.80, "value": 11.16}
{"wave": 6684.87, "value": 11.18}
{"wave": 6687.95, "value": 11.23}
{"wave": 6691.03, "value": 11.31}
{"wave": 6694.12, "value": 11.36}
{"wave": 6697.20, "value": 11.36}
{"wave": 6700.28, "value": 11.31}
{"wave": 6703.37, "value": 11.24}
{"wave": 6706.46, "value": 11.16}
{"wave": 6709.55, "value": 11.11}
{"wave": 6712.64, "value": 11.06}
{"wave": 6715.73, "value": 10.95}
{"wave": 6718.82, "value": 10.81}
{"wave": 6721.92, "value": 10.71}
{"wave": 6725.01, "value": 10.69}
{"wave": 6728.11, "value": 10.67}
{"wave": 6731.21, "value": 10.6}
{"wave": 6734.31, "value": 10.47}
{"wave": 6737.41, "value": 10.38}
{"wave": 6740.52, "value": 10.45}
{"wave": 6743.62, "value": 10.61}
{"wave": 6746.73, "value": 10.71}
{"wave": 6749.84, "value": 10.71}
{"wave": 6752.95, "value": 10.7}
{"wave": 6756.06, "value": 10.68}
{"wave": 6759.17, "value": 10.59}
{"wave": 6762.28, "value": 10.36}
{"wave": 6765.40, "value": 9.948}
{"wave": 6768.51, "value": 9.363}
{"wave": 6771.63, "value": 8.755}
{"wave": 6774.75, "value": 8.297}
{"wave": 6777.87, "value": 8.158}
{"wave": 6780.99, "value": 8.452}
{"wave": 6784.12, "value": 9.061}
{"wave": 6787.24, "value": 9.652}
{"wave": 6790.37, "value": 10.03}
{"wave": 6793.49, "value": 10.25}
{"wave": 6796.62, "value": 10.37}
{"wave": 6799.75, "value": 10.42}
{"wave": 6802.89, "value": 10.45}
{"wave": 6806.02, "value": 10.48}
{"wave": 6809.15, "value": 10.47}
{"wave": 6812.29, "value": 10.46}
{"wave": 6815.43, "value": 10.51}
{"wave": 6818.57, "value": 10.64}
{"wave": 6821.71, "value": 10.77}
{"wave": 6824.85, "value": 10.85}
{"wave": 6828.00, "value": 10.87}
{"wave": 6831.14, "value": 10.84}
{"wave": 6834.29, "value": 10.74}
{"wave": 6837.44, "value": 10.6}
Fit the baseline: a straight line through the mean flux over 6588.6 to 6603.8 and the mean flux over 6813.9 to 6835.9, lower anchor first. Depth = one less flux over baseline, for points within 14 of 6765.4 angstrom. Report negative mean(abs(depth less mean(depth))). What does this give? -0.0825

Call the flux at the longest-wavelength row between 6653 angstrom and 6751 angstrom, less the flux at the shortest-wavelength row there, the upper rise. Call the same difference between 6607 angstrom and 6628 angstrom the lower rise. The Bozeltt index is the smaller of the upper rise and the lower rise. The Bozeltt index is 0.32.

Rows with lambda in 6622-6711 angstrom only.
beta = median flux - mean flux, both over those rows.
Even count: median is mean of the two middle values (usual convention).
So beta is 0.09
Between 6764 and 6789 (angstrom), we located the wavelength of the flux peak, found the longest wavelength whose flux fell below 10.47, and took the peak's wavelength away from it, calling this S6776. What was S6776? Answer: 21.8 angstrom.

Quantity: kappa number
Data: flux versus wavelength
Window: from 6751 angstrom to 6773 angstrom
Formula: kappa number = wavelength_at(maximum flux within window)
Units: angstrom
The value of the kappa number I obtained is 6752.95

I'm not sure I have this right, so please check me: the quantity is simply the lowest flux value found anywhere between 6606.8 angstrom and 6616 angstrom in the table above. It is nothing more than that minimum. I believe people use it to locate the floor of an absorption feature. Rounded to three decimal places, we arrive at 10.450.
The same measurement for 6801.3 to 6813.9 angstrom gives 10.450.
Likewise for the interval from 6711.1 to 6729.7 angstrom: 10.670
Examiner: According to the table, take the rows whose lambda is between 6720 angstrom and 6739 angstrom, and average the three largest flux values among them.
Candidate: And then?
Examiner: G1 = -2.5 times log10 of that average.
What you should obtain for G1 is -2.57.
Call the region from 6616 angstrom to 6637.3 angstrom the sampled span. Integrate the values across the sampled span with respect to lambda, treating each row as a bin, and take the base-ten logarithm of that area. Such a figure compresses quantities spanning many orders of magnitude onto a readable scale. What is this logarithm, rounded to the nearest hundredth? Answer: 2.36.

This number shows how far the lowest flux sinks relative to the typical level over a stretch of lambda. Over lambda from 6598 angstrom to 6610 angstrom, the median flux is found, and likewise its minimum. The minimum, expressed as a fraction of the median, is 0.988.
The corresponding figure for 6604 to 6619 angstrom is 0.992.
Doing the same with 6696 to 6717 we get 0.981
